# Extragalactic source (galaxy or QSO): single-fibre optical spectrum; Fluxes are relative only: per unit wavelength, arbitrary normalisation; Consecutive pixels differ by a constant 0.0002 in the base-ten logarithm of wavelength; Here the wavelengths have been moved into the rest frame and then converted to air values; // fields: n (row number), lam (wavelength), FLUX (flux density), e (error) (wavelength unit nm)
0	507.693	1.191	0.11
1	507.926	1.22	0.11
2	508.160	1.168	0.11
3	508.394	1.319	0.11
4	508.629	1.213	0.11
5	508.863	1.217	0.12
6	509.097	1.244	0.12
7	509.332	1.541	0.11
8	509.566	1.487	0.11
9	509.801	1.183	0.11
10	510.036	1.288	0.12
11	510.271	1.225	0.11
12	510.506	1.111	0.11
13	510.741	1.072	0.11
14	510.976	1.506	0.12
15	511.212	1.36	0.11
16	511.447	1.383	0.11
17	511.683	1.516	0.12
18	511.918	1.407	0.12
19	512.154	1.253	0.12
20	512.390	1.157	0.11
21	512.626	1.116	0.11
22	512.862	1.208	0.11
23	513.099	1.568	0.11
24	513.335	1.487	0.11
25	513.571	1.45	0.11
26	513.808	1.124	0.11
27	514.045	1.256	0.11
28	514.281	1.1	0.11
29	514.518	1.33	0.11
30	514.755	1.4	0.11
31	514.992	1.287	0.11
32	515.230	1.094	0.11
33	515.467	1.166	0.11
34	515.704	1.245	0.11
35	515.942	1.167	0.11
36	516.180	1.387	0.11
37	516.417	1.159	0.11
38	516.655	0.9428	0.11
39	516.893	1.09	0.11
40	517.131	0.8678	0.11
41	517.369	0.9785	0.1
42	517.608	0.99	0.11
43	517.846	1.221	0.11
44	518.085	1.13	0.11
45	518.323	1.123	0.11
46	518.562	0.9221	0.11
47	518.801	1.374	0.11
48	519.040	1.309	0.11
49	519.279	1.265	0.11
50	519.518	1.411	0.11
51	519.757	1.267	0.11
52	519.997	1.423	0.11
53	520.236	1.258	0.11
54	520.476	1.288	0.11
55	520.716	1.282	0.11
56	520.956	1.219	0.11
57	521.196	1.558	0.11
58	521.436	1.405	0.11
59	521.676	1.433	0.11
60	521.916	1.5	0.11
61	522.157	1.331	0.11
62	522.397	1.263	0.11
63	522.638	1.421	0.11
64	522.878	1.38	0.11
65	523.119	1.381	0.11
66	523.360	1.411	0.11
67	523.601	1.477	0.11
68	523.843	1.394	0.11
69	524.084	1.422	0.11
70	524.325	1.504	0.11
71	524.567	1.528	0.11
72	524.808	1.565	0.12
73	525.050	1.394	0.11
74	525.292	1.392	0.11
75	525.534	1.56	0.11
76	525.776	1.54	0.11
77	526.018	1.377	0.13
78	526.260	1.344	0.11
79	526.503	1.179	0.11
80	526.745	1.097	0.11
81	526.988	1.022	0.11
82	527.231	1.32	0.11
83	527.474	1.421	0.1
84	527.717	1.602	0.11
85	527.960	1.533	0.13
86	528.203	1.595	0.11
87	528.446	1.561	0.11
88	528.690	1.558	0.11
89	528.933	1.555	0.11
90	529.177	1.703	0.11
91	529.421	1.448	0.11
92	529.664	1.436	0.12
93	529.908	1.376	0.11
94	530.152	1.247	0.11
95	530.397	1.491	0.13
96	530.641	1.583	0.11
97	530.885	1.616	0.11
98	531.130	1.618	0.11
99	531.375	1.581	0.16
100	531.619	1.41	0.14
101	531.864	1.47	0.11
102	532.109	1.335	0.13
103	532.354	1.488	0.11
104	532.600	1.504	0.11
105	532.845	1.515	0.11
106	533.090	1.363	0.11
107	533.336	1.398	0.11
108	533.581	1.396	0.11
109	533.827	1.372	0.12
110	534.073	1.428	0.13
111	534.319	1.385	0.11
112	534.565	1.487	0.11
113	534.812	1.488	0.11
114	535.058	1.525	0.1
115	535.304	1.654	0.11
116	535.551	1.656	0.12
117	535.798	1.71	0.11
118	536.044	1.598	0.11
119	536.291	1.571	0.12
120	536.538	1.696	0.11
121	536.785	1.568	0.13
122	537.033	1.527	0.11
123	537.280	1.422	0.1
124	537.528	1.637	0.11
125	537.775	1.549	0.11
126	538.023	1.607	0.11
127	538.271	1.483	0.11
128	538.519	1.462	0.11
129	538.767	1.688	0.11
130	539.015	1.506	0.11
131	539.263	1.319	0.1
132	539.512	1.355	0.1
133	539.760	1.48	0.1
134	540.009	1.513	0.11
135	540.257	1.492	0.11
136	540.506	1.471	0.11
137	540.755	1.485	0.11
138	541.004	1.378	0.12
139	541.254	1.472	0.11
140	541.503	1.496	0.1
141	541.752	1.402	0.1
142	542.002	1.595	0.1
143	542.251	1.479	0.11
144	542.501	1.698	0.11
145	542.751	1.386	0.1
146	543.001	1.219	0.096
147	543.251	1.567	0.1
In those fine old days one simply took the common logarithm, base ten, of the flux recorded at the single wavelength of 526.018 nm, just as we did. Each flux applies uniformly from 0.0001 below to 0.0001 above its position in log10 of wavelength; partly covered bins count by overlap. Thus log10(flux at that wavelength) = 0.14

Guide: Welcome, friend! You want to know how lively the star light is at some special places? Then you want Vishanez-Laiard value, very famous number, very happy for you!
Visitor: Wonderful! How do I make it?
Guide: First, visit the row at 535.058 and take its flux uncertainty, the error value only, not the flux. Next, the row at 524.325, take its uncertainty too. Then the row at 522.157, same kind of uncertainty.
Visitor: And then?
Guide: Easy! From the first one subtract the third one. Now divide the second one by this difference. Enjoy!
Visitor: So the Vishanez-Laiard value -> -11.00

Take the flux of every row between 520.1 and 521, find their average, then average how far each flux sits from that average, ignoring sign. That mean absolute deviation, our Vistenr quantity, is 0.02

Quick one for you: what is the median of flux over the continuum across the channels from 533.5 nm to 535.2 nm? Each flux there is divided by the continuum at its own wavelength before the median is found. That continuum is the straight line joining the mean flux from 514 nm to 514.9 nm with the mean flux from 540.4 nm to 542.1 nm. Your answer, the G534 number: 1.01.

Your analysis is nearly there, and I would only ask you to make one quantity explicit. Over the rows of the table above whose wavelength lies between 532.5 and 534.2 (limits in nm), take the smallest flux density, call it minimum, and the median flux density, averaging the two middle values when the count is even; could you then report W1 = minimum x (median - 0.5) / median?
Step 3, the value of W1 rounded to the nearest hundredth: 0.88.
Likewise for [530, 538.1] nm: 0.84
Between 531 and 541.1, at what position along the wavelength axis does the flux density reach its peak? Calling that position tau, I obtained 535.798 nm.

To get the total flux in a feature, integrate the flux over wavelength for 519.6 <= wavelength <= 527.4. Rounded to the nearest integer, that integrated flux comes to 11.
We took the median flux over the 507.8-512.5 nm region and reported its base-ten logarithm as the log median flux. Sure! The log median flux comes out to 0.10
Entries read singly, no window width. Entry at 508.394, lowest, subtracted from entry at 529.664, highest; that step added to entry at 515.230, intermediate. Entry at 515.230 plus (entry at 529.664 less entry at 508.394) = 1.21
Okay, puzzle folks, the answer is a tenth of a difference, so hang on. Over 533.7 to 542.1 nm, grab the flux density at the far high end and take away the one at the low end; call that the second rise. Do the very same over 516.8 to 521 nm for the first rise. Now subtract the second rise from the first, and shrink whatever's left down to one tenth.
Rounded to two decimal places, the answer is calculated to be -0.01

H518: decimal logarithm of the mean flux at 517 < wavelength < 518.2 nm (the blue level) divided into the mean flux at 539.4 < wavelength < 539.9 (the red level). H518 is 0.14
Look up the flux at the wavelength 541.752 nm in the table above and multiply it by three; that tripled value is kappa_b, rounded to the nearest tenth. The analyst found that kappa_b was 4.2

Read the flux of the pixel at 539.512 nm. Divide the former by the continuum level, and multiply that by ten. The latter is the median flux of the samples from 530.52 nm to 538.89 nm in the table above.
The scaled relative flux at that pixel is 8.9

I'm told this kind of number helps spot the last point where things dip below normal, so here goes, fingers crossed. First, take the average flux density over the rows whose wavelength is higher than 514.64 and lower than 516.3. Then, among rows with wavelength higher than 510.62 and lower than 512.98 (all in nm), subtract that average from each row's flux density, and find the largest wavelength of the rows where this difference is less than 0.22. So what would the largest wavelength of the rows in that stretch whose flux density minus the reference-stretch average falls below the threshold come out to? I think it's 512.862 nm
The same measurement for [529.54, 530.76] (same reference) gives 530.152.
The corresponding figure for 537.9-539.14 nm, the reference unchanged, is 538.519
